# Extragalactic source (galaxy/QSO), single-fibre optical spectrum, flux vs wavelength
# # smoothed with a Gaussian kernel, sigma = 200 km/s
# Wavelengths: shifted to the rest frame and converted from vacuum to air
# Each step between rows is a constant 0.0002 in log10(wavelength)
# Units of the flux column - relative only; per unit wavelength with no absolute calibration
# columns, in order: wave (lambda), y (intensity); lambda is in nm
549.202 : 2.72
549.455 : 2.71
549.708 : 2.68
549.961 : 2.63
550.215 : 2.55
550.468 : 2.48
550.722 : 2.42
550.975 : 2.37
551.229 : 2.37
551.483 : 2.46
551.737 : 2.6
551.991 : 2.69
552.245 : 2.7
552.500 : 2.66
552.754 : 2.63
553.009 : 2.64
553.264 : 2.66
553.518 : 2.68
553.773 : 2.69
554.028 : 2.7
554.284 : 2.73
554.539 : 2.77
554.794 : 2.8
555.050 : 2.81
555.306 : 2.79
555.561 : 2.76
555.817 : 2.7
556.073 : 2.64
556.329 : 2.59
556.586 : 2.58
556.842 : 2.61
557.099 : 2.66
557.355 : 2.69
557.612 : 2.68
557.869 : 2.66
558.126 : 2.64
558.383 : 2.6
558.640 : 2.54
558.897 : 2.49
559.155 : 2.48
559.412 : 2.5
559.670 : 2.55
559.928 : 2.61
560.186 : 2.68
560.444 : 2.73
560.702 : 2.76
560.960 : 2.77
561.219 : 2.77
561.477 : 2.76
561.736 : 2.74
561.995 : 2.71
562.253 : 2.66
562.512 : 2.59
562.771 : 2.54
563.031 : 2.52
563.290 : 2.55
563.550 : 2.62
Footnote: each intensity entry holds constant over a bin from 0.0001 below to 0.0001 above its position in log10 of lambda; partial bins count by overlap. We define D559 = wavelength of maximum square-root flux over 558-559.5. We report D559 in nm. 558.126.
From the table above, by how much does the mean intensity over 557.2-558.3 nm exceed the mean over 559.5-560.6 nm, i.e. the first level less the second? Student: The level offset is 0.03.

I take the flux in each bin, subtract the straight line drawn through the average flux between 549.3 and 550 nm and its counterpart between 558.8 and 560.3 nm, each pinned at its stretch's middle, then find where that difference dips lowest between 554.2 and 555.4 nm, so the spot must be 554.284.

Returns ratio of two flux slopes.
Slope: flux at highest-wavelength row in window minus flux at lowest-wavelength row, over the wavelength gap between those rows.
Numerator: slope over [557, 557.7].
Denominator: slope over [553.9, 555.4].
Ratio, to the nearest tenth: 0.6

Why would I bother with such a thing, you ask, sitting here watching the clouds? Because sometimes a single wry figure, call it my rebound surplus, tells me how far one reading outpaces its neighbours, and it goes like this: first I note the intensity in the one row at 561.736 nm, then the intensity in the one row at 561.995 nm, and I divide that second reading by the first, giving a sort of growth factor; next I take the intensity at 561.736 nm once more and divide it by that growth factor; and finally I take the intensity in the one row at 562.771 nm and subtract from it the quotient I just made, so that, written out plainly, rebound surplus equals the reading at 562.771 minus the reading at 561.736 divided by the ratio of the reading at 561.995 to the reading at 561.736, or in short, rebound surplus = -0.23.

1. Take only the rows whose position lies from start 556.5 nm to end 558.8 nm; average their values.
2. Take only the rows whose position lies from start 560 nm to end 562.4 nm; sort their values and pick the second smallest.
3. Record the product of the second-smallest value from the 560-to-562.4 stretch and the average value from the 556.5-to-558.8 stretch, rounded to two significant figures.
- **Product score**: 7.0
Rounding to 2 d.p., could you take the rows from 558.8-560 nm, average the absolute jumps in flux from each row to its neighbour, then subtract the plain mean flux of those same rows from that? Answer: -2.49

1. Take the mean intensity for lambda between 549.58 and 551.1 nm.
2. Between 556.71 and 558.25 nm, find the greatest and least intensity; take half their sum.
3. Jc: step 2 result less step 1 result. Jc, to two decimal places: 0.13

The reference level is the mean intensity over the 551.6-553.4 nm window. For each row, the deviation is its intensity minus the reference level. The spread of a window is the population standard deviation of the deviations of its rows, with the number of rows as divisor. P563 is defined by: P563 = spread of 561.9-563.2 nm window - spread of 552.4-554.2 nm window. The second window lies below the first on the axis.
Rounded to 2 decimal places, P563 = 0.05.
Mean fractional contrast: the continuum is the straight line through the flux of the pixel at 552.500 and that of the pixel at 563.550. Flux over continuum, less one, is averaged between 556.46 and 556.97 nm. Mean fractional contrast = -0.02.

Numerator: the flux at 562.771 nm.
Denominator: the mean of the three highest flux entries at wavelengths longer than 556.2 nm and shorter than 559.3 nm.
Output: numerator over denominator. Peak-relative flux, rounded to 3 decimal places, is 0.949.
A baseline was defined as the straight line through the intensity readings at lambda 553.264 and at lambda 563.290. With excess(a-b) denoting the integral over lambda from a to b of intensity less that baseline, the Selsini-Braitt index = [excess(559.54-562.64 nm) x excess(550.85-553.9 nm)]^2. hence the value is 0.007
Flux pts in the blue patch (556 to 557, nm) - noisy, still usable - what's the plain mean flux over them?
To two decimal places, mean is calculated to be 2.60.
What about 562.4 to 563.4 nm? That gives 2.55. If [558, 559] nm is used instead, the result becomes 2.57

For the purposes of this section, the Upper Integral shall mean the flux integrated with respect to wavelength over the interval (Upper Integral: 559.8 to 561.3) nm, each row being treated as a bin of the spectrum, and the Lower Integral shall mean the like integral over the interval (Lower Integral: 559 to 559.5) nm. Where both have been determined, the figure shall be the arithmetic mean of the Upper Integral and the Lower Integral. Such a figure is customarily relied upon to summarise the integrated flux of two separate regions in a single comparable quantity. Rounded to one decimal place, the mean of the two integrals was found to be 2.7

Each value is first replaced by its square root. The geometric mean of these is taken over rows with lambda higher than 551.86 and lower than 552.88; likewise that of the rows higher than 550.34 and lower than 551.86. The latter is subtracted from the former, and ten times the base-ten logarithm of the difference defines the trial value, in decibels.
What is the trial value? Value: -11.6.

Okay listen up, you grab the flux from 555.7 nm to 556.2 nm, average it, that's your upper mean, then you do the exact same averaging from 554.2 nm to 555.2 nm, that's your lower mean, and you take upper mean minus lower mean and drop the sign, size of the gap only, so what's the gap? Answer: 0.11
